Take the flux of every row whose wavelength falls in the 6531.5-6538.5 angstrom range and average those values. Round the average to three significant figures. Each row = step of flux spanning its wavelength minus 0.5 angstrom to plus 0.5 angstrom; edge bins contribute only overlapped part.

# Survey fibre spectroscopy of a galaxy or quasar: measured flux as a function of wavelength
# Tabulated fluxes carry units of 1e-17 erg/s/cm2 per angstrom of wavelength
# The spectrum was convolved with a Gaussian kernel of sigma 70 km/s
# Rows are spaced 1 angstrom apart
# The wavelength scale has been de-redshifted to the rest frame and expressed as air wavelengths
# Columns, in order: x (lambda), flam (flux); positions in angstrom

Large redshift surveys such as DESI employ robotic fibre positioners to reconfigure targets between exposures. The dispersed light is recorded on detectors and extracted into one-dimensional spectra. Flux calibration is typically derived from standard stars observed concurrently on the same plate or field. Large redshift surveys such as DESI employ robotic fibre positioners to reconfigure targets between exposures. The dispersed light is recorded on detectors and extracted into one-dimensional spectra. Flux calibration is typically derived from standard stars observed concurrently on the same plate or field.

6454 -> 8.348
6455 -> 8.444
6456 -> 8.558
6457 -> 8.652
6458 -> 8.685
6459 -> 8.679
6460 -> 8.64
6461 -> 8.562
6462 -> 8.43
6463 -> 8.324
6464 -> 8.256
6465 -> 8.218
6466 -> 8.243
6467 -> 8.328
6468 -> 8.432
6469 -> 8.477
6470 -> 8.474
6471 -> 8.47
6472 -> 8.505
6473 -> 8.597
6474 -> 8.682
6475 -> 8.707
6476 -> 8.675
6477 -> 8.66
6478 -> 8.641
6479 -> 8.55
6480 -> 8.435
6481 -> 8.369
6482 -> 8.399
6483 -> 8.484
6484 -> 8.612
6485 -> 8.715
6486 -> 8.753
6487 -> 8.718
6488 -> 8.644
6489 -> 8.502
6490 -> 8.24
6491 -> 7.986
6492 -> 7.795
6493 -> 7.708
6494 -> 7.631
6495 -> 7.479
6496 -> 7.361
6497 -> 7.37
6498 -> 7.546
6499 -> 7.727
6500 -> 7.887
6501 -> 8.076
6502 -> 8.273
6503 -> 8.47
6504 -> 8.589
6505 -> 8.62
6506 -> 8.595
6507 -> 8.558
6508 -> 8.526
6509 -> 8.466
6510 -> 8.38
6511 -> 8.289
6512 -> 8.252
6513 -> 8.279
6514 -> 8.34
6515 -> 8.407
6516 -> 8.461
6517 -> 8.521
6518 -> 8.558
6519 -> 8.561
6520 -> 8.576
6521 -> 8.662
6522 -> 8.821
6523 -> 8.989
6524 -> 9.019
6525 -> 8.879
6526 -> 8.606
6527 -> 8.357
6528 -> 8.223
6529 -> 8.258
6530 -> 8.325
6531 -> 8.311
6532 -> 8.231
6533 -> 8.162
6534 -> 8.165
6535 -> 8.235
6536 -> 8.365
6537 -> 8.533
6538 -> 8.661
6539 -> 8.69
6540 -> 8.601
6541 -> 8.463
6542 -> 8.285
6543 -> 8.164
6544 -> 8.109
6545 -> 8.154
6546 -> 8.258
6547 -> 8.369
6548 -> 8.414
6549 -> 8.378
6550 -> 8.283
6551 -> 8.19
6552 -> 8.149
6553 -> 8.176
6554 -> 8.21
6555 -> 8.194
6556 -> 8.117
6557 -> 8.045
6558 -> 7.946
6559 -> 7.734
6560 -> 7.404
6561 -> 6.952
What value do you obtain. 8.34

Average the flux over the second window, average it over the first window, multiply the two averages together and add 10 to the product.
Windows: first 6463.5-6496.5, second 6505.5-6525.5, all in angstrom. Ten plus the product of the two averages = 81.5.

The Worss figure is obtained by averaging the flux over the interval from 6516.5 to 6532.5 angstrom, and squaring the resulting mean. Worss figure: 73.2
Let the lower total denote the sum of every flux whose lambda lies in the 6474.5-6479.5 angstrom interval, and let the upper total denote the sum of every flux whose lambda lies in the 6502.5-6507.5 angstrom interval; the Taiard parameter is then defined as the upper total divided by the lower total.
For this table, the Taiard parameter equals 0.99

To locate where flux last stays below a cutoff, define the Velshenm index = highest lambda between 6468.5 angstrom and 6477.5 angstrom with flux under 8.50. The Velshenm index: 6471 angstrom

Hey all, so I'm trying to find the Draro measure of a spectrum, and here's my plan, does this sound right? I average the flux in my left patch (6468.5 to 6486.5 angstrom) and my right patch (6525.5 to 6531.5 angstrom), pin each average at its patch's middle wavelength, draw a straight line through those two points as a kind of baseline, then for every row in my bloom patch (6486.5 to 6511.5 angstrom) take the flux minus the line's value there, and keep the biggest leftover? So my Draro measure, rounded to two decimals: 0.19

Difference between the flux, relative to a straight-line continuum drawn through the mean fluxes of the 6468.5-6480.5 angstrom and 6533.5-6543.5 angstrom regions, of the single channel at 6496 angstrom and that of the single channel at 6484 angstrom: -0.14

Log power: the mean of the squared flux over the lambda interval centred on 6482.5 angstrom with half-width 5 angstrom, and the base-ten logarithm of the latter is 1.87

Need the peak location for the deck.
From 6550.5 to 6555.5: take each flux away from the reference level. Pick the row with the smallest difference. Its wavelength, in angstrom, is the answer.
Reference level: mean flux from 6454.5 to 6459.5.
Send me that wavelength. 6554 angstrom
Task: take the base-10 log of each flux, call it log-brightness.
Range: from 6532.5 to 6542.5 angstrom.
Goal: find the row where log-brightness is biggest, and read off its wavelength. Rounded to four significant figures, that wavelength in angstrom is 6539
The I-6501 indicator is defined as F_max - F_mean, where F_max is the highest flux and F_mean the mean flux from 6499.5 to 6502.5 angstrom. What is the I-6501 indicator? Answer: 0.19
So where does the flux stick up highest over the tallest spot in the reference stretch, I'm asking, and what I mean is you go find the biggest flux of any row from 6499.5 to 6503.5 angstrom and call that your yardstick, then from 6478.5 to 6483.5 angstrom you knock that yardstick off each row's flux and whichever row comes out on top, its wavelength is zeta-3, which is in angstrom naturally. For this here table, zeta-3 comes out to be 6479 angstrom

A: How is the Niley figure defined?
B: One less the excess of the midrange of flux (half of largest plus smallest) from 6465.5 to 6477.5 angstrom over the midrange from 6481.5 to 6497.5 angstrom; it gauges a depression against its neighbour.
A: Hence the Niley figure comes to 0.58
